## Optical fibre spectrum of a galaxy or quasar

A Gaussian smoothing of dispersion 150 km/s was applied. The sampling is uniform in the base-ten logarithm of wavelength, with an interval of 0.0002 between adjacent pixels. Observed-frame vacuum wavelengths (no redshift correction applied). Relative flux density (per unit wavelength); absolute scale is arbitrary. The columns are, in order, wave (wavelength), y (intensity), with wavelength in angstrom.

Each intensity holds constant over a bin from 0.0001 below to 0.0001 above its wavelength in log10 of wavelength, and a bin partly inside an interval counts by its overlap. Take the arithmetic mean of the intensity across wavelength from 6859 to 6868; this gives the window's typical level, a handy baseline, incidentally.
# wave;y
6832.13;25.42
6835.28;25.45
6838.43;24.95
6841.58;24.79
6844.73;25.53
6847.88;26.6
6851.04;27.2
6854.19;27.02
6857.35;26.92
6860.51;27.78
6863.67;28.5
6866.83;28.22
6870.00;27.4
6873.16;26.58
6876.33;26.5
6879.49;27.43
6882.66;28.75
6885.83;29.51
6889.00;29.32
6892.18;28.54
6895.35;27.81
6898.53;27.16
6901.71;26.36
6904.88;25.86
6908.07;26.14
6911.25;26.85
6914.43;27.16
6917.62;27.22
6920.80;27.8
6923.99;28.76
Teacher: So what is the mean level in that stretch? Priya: 28.2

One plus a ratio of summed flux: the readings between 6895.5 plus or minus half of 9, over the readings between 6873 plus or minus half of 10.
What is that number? 2.04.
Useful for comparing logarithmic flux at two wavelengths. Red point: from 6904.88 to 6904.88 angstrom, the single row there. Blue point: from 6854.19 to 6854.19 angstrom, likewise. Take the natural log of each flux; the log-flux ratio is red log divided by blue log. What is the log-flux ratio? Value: 0.987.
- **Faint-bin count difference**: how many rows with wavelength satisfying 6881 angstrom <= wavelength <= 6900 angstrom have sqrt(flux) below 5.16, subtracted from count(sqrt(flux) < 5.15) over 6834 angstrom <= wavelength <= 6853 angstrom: 4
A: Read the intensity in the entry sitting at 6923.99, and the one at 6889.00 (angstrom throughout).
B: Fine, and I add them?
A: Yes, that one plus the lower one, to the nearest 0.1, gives 58.1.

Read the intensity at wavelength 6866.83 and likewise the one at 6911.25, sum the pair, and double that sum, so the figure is 110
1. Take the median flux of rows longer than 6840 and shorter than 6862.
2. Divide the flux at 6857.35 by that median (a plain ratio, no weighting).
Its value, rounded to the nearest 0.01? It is 1.00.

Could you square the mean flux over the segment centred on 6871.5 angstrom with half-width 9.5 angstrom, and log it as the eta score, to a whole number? 753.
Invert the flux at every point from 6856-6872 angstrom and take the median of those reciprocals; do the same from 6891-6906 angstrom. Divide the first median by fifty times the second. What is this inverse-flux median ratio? 0.0196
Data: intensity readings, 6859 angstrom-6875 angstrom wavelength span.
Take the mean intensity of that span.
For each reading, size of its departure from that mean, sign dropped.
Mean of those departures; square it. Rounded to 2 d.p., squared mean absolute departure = 0.32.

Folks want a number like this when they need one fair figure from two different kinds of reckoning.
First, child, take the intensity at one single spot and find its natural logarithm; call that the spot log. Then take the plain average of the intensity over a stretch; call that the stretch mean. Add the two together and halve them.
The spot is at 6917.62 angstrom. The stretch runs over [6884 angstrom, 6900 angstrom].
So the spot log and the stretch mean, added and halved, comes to 15.9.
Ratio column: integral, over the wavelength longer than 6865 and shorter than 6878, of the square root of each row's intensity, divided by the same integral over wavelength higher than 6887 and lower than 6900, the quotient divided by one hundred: 0.0098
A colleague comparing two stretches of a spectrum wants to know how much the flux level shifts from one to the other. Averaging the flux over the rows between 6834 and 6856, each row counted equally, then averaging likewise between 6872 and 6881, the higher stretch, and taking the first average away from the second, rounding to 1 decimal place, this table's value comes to 0.9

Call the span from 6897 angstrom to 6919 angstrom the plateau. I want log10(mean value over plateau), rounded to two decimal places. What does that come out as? 1.43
